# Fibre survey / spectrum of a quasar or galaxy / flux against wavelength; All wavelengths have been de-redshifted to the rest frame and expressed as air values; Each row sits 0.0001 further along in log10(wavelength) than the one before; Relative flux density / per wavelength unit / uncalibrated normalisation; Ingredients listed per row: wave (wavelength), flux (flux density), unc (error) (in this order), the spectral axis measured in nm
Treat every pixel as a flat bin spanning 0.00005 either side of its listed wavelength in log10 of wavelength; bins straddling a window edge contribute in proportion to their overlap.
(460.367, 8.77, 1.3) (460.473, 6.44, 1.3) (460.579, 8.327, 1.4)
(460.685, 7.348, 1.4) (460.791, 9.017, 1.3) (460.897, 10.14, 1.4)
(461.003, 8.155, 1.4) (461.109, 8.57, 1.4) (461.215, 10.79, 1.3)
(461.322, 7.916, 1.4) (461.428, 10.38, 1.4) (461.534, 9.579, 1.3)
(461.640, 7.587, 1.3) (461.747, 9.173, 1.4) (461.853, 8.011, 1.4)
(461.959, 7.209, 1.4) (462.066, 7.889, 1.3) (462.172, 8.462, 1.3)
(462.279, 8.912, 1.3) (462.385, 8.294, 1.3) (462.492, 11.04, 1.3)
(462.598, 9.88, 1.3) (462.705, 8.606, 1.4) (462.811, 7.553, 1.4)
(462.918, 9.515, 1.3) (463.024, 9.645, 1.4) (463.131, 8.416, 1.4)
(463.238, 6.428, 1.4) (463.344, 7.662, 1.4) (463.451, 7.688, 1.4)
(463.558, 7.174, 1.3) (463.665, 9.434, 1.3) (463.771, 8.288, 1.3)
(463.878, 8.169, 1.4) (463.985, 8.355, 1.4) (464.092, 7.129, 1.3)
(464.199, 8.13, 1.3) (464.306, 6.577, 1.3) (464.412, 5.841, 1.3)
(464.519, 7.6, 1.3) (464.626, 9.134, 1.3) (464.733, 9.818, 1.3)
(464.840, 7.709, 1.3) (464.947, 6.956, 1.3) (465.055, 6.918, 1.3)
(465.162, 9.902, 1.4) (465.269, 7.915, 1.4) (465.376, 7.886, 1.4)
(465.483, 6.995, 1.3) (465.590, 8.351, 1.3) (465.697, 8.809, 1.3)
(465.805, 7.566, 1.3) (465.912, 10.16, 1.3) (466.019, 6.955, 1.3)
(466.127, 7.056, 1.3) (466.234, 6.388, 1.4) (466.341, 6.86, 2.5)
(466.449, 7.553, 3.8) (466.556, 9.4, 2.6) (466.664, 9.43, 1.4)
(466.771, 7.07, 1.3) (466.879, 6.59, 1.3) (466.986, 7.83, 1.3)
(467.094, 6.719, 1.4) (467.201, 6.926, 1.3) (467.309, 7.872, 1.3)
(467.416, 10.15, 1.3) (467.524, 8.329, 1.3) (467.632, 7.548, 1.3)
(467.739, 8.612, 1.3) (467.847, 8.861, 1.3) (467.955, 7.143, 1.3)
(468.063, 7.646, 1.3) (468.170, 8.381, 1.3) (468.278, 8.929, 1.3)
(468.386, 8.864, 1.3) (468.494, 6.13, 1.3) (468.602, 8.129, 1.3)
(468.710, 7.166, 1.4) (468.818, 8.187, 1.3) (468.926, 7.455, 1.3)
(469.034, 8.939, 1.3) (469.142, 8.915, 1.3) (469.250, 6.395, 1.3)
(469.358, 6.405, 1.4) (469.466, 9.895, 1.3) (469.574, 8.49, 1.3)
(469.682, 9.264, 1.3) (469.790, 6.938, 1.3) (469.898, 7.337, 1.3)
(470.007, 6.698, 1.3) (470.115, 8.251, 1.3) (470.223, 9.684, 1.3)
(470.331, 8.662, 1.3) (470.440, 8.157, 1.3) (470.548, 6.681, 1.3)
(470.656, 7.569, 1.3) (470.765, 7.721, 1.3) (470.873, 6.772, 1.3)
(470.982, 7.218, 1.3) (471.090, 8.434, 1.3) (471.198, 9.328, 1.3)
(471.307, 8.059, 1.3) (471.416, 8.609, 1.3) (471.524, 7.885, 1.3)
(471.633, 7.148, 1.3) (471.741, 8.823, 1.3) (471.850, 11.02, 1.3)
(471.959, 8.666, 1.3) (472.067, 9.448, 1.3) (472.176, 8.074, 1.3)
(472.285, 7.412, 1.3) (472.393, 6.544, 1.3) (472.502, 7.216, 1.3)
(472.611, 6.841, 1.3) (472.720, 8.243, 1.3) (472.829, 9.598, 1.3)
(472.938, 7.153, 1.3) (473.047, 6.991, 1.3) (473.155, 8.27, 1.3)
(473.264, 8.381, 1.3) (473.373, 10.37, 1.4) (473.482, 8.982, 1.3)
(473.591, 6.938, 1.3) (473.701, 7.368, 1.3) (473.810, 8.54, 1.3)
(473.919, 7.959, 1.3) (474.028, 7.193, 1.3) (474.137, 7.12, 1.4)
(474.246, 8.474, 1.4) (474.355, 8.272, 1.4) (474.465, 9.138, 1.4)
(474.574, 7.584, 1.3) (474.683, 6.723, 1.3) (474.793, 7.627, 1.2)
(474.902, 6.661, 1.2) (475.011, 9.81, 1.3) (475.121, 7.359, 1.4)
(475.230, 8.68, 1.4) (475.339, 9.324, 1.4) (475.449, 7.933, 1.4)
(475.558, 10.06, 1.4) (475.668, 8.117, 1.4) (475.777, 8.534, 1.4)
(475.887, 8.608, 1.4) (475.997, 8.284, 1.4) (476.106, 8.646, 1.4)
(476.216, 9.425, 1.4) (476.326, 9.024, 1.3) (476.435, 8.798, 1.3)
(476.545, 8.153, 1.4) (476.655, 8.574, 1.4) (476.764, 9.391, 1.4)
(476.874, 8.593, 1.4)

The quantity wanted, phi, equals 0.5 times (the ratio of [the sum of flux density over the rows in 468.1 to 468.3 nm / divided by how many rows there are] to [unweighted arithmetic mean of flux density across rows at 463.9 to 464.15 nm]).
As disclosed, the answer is 0.56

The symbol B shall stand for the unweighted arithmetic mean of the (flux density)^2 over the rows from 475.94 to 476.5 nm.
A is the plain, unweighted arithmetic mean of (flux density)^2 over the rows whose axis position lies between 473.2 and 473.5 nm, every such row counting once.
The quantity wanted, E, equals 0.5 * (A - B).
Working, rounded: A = 86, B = 78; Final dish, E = 4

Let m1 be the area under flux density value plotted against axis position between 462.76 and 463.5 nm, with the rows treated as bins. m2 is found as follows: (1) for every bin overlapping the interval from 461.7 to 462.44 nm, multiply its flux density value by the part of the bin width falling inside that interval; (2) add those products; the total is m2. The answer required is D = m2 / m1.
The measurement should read 1.02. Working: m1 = 6.02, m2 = 6.12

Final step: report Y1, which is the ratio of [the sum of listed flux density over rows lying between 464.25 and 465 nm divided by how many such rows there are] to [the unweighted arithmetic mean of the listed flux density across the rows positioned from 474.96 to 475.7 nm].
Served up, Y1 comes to 0.88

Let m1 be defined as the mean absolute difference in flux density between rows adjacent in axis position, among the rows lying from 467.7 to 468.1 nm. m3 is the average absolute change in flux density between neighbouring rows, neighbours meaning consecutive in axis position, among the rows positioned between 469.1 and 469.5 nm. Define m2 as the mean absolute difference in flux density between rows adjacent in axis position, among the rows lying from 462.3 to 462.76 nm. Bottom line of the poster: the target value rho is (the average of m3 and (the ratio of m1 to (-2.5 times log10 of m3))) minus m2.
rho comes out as -1.3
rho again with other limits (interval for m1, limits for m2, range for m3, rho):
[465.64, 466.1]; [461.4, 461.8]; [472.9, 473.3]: 0.4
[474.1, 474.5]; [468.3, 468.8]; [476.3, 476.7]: -1.2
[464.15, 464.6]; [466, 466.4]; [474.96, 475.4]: -1.3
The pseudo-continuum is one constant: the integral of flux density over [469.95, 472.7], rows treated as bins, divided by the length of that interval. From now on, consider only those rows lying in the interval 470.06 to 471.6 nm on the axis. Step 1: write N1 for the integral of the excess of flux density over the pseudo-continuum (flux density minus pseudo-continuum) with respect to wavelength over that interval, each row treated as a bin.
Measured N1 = 0.03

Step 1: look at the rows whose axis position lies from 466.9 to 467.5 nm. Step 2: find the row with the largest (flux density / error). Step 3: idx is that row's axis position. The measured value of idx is 467.416 nm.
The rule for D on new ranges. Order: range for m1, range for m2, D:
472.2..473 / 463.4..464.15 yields 0.99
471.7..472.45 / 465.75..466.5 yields 0.88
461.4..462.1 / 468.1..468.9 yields 1.07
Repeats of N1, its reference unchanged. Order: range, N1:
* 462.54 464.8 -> 0.25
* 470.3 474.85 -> -0.06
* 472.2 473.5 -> -0.08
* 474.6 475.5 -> -0.03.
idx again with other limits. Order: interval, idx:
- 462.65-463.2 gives 462.918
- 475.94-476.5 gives 476.326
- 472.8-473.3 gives 472.829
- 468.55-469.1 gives 469.034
